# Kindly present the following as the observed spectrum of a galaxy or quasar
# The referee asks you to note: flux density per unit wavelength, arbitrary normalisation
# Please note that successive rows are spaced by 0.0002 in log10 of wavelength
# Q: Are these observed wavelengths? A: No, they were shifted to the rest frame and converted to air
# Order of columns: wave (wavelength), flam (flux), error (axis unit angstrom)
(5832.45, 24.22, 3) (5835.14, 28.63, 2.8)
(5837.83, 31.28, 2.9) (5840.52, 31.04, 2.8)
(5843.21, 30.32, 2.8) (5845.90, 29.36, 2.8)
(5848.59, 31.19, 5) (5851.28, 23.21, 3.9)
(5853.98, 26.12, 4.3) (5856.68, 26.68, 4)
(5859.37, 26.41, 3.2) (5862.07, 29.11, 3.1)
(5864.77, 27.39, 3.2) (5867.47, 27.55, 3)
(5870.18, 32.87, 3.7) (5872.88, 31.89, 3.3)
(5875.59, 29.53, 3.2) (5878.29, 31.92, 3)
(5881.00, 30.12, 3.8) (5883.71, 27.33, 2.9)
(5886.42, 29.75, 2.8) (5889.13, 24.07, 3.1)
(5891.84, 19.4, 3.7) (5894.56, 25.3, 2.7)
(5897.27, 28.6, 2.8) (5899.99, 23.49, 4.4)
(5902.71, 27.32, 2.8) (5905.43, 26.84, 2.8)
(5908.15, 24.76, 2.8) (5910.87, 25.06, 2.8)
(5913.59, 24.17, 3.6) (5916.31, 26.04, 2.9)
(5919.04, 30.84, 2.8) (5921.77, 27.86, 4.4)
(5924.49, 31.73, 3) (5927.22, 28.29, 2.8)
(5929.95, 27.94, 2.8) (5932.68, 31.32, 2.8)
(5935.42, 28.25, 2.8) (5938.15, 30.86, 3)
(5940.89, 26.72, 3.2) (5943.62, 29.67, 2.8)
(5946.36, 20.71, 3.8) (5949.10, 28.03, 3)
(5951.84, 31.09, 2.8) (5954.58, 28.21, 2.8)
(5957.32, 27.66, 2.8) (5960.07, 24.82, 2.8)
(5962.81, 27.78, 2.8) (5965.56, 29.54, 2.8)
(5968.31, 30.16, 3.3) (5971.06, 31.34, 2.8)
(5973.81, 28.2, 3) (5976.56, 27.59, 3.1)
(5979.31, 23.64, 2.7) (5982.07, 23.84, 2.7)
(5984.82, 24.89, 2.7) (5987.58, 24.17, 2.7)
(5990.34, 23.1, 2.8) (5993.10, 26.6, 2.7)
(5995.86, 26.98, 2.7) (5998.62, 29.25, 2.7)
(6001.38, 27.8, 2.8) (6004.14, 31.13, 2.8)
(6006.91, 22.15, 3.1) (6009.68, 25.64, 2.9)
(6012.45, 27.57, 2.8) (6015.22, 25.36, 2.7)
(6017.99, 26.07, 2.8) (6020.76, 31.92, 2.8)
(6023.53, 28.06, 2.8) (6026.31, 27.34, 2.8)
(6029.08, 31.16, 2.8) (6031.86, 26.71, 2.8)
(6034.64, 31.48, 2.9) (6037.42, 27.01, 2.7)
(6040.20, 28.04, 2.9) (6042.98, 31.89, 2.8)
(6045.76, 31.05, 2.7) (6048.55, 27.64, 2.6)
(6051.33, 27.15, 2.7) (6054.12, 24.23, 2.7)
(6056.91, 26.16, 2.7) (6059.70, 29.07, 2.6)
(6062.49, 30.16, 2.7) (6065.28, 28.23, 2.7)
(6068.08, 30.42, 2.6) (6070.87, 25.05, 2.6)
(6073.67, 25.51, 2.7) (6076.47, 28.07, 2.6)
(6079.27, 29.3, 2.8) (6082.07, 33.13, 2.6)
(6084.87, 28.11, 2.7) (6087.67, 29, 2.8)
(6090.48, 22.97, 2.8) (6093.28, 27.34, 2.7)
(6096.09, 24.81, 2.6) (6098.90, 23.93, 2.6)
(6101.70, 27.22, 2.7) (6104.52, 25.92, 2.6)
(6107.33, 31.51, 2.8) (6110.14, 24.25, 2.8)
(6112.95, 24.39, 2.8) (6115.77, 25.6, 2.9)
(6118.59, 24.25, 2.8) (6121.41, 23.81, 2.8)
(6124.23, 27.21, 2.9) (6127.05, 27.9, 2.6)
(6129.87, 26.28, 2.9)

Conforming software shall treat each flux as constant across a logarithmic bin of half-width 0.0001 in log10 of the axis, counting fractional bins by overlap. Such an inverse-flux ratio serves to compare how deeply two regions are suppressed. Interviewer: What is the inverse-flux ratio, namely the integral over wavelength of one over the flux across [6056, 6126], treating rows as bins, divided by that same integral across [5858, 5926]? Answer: 1.05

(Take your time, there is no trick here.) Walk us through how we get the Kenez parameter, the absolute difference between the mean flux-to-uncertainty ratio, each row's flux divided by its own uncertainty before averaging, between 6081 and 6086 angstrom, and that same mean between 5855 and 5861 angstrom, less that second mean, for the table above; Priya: -3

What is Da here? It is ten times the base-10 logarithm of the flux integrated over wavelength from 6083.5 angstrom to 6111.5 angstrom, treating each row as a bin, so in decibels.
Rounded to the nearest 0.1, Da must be 28.7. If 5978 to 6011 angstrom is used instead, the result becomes 29.3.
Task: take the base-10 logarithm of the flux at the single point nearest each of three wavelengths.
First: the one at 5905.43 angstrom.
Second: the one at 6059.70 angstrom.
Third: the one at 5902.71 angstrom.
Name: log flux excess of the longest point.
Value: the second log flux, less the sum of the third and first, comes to -1.40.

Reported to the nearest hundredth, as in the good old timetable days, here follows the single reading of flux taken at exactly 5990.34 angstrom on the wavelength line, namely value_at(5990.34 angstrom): 23.10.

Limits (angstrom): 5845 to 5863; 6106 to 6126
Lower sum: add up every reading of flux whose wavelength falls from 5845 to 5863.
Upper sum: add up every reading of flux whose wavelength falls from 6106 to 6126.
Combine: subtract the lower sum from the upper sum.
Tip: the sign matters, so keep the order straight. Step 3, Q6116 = -11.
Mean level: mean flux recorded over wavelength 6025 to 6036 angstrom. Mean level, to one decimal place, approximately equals 29.2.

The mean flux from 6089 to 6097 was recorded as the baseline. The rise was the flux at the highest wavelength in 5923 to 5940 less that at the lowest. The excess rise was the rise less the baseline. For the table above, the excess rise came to -26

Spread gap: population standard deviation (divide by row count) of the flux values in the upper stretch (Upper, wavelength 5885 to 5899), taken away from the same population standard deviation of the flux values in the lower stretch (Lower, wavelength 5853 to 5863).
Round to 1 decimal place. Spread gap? -2.5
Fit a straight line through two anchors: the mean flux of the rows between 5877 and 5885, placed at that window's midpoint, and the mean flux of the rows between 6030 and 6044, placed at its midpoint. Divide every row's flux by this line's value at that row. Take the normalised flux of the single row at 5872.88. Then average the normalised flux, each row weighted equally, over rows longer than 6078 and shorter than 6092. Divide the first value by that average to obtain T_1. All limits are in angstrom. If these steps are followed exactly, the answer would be 1.08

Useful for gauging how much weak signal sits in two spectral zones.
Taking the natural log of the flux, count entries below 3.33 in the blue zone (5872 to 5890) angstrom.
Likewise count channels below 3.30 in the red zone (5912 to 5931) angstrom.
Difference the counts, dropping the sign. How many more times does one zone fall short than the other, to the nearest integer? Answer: 0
